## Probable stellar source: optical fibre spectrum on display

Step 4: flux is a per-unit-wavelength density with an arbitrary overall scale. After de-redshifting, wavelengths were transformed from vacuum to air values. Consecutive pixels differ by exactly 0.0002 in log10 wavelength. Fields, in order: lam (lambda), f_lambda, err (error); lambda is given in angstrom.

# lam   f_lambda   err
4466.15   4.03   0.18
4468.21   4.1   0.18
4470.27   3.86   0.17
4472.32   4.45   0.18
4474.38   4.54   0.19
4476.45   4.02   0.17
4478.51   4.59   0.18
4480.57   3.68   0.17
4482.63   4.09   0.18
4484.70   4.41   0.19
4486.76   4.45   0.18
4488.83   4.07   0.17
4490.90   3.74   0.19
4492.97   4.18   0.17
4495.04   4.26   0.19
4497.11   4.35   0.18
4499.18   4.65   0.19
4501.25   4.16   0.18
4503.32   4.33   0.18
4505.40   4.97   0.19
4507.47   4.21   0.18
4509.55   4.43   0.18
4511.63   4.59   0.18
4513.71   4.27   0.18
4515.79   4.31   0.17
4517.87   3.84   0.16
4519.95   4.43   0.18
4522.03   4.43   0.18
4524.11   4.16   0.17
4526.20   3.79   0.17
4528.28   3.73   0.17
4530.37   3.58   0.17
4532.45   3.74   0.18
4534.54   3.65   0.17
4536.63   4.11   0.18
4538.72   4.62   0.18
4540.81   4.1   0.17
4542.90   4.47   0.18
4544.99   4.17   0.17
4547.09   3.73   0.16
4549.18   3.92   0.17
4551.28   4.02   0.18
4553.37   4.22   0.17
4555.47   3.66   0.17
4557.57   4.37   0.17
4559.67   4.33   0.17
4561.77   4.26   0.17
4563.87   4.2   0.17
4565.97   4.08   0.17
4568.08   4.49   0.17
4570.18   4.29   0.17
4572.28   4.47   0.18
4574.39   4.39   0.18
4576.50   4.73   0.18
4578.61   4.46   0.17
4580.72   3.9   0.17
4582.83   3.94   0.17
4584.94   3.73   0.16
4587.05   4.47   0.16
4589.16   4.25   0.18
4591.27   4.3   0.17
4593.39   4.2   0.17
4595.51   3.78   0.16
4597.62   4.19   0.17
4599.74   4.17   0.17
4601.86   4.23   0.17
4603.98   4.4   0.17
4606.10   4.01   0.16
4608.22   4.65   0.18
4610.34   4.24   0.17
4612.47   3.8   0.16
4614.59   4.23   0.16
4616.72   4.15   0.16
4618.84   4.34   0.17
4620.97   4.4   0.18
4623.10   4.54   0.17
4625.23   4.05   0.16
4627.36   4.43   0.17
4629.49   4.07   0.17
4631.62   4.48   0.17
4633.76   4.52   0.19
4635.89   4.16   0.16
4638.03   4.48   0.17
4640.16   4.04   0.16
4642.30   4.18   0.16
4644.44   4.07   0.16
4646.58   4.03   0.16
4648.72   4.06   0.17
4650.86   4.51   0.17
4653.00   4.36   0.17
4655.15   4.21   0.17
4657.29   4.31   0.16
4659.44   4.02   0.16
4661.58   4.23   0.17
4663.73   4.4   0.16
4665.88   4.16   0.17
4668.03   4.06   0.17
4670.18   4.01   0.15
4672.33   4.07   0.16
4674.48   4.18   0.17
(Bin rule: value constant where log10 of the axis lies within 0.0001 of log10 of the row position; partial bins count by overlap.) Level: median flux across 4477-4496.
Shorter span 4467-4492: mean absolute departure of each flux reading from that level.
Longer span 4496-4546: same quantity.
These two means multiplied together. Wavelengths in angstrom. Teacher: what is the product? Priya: 0.075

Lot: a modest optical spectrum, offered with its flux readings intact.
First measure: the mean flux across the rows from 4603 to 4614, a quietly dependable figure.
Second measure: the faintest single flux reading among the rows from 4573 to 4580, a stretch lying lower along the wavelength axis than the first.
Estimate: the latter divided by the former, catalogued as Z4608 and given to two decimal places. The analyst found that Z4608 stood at 1.04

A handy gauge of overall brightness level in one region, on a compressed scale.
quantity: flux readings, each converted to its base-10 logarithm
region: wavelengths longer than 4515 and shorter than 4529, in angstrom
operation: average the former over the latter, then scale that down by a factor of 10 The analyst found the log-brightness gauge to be 0.0612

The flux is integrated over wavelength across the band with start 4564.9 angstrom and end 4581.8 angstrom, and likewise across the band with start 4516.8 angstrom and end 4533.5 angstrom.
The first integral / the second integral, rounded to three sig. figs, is 1.11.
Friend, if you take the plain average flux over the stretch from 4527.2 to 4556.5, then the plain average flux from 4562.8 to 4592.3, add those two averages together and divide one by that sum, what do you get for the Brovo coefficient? 0.121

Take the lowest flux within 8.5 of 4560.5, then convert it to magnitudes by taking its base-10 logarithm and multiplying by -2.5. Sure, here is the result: -1.41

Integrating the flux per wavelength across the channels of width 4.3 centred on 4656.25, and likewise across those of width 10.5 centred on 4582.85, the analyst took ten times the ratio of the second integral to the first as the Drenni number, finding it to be 24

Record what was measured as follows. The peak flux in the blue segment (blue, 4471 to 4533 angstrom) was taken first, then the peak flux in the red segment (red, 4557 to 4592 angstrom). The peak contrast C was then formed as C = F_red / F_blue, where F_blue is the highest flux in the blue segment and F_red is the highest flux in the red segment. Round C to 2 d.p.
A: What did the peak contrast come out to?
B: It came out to 0.95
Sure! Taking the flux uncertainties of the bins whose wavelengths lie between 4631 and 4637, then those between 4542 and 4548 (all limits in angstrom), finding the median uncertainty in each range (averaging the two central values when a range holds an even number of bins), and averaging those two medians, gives 0.170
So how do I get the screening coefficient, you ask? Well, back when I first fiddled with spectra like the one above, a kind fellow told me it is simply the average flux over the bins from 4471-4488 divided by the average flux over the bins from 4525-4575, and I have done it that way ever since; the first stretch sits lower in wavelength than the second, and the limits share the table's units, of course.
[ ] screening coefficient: 1.04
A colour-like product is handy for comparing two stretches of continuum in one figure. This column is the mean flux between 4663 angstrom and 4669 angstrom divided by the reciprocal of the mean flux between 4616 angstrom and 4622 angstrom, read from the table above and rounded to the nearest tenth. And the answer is 18.1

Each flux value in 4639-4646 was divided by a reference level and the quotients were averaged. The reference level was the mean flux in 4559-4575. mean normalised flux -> 0.95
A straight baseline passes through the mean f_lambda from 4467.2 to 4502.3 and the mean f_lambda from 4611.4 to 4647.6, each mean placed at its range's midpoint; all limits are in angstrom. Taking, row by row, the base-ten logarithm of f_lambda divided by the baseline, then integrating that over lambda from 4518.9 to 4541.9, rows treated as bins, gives -0.49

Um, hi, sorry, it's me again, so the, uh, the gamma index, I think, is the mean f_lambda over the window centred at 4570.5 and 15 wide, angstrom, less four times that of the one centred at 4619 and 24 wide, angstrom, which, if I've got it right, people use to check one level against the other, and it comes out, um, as -12.7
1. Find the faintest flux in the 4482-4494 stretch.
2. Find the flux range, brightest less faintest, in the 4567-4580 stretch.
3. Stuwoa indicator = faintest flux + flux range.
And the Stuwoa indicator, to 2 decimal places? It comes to 4.18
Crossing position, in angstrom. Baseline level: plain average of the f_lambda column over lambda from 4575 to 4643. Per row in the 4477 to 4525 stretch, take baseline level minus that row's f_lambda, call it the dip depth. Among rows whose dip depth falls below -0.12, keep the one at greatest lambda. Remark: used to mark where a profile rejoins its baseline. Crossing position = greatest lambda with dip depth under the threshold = 4522.03 angstrom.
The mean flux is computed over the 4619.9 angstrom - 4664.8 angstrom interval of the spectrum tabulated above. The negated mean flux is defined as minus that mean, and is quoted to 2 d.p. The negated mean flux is -4.26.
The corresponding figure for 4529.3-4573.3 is -4.12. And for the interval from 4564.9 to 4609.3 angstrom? -4.24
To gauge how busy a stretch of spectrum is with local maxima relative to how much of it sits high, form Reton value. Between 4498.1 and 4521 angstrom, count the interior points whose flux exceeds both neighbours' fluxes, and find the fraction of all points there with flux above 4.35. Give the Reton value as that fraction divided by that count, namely 0.15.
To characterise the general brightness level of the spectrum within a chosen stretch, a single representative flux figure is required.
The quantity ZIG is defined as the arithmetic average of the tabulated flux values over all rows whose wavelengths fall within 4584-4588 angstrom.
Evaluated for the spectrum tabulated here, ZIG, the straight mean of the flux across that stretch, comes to 4.10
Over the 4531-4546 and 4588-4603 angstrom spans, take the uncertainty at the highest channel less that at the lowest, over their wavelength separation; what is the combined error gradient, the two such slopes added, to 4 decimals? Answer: -0.0016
